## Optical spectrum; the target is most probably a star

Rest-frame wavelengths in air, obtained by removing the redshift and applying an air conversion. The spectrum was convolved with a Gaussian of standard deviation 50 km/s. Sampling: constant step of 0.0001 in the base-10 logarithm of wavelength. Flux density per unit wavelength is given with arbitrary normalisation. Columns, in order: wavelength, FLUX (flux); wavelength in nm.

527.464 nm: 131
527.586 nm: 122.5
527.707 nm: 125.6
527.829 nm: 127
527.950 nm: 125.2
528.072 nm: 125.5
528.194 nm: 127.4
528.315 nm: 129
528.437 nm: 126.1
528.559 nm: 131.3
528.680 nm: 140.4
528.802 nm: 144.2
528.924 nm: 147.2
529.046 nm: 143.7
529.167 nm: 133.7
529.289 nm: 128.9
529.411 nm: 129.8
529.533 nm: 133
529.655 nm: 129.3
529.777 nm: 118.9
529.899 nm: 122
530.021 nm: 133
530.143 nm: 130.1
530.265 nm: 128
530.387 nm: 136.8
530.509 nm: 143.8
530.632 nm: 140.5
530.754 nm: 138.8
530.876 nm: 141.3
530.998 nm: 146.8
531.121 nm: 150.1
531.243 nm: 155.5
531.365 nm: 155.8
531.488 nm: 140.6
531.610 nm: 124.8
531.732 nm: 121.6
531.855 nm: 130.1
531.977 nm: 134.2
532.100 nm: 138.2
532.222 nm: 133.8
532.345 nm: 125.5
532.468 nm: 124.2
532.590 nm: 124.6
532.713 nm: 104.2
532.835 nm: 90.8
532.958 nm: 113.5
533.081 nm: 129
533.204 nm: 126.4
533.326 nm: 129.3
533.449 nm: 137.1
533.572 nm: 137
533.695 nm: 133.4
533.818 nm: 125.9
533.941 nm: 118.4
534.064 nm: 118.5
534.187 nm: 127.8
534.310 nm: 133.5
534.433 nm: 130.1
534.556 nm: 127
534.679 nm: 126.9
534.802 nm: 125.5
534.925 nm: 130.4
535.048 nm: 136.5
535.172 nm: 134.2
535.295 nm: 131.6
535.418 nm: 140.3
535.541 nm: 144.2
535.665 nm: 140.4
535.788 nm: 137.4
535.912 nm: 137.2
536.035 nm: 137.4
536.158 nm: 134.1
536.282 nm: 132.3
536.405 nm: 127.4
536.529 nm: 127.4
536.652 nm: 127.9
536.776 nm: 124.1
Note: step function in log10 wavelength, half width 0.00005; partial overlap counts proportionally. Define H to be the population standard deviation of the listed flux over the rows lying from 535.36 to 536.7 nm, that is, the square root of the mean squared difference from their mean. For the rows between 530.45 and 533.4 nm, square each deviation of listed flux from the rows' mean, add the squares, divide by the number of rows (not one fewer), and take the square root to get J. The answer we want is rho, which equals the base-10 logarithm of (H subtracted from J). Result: 0.97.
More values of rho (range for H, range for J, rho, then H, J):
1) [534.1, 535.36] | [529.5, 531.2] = 0.73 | 3.4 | 8.8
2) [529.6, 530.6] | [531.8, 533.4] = 0.73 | 7.4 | 12.7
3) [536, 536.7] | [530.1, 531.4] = 0.69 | 3.8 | 8.7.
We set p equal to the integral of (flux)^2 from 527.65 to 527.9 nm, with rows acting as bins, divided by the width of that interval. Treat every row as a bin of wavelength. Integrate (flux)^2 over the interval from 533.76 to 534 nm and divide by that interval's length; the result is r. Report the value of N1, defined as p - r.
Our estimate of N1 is 1021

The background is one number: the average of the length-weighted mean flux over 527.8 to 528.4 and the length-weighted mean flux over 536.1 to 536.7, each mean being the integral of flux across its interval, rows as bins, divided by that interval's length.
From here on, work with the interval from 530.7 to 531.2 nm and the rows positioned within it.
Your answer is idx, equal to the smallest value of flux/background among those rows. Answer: 1.08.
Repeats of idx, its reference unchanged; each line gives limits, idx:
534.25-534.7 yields 0.99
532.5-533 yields 0.71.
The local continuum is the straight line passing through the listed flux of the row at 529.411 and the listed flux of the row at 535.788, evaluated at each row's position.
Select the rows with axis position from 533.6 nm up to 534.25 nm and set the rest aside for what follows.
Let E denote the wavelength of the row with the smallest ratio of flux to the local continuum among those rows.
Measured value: 534.064 nm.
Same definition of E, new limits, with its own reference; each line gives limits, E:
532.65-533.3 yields 532.835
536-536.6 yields 536.529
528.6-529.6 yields 529.289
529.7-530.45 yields 529.777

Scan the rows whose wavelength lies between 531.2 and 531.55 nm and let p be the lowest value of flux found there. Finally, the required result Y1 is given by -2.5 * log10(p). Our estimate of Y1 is -5.37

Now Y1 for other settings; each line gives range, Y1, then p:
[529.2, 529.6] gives -5.28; 128.9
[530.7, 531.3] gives -5.36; 138.8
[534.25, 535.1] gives -5.25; 125.5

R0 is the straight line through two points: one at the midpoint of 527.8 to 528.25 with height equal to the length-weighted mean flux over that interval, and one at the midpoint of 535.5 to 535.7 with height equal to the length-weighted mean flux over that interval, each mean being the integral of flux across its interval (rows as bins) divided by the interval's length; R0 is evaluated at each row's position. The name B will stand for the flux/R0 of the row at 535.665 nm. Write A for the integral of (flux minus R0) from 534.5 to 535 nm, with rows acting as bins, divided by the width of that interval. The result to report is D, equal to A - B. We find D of -13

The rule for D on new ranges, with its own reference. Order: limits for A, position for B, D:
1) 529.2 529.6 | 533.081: 1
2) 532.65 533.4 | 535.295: -22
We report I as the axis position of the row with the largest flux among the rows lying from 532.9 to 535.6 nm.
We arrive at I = 535.541 nm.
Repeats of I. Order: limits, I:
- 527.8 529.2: 528.924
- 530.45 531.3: 531.243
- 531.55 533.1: 532.100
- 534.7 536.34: 535.541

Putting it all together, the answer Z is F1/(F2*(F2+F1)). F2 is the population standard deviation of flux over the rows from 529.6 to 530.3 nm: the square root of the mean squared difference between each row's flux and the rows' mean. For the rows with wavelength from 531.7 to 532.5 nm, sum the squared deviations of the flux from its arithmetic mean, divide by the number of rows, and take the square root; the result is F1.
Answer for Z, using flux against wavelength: 0.110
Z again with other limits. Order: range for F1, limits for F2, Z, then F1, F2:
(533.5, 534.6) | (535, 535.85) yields 0.155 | 6.1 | 3.9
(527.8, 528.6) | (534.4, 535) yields 0.264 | 2.0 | 1.9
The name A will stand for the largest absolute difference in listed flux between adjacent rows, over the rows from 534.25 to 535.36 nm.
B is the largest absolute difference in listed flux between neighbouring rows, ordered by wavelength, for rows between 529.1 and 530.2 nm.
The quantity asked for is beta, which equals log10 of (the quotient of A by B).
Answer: -0.3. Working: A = 6.1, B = 11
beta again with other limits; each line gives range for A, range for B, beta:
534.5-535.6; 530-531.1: 0.0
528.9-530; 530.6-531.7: -0.2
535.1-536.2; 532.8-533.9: -0.4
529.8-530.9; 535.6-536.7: 0.4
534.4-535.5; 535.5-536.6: 0.2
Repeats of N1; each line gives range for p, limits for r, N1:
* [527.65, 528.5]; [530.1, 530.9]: -2794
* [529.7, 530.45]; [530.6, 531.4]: -5162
